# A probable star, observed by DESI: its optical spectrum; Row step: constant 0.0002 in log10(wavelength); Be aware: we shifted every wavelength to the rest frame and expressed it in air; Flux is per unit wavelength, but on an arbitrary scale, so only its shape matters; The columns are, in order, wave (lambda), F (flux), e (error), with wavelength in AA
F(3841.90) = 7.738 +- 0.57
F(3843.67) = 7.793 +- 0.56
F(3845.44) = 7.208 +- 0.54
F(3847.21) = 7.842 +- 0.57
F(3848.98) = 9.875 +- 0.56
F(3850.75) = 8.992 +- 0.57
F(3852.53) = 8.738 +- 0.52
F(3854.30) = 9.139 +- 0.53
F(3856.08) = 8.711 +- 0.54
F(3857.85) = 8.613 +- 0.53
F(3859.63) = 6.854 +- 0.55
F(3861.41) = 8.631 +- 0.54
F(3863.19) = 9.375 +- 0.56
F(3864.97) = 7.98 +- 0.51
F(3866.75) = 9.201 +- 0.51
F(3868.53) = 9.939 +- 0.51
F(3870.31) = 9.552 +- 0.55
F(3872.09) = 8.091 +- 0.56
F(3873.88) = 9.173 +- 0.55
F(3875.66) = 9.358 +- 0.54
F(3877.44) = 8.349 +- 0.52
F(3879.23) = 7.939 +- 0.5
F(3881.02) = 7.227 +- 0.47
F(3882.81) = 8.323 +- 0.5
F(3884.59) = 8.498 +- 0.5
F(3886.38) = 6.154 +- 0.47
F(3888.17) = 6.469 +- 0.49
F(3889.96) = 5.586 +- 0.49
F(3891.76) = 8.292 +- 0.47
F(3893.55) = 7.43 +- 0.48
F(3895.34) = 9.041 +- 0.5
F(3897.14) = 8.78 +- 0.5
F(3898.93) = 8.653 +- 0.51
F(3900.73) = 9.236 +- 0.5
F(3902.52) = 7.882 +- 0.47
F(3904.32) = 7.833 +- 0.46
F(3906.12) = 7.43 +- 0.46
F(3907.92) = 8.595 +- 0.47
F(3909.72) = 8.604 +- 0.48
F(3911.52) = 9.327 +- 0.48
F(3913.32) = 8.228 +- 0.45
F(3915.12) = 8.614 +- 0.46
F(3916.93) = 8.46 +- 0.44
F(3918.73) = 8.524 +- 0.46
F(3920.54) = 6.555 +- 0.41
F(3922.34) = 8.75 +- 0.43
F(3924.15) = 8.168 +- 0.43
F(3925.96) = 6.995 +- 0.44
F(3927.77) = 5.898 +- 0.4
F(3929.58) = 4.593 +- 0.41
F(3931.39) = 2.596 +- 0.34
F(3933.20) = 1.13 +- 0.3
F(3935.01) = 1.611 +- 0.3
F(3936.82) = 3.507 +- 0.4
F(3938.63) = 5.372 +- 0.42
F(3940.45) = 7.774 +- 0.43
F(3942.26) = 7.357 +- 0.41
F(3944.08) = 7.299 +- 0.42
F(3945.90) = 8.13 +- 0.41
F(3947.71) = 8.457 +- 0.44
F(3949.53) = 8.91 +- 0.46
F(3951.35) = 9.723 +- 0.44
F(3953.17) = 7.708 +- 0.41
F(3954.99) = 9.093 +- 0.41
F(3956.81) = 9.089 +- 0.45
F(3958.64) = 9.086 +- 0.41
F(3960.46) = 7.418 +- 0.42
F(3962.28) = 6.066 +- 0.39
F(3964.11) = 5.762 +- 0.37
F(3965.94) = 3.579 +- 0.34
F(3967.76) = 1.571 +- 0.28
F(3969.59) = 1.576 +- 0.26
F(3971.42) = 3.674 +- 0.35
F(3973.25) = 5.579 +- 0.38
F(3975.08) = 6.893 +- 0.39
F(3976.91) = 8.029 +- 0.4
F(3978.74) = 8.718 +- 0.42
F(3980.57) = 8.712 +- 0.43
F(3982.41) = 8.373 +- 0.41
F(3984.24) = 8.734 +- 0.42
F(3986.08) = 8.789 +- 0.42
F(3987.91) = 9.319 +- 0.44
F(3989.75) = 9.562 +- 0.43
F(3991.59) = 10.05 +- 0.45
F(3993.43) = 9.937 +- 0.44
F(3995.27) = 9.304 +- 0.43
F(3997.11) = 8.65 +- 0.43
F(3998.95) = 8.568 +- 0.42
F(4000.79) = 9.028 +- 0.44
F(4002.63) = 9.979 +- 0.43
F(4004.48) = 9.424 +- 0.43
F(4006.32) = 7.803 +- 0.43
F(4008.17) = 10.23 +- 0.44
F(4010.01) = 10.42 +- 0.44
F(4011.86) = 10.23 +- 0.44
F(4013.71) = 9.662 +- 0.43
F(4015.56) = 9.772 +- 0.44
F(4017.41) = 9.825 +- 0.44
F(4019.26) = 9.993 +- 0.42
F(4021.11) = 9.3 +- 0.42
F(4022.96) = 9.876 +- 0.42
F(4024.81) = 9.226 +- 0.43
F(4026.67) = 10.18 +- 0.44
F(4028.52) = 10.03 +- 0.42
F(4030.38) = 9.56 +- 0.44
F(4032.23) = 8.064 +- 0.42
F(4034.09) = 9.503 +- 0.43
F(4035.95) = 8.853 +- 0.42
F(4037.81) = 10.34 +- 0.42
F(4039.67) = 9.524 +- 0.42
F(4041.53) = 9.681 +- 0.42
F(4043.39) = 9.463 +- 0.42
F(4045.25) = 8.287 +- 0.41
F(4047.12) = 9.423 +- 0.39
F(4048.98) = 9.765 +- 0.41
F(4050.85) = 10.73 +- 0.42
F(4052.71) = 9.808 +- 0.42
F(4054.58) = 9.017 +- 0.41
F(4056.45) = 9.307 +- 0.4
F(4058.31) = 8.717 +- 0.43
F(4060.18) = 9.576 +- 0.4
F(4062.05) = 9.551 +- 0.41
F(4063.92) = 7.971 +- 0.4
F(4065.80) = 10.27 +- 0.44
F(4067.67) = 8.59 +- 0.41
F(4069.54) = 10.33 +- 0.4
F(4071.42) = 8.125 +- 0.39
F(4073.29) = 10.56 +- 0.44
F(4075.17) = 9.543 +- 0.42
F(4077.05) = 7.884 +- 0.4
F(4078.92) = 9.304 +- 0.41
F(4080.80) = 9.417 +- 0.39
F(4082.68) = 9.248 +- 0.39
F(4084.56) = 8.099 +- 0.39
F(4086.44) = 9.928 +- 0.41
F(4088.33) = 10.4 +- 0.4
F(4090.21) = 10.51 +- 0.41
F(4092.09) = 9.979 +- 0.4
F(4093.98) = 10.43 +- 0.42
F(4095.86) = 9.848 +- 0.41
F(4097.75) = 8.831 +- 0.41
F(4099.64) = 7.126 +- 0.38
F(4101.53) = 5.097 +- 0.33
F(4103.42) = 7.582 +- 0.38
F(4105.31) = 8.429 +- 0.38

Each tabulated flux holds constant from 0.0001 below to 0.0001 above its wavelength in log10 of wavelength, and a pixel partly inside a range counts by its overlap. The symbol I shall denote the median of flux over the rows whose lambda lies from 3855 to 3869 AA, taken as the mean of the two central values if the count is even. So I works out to 8.7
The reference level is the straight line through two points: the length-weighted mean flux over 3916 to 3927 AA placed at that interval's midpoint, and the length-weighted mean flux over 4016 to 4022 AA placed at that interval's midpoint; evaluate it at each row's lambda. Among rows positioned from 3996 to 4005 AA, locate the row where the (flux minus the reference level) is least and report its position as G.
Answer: 3998.95 AA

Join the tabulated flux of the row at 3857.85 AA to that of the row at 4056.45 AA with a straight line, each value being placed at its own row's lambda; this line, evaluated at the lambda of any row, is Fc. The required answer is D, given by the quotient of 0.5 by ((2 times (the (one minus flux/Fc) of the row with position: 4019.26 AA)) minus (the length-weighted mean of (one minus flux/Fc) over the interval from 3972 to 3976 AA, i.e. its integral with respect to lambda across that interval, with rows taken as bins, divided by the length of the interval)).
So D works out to -1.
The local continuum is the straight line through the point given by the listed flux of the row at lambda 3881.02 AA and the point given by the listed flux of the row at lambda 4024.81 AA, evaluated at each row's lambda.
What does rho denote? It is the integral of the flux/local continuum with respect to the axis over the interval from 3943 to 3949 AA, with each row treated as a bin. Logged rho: 5.9 AA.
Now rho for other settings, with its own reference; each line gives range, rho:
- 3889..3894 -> 4.8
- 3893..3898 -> 5.7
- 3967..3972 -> 1.3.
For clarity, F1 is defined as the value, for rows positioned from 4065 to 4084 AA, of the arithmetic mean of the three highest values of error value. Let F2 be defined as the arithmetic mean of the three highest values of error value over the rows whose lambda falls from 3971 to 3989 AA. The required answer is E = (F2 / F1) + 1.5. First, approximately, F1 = 0.43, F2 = 0.430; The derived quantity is 2.49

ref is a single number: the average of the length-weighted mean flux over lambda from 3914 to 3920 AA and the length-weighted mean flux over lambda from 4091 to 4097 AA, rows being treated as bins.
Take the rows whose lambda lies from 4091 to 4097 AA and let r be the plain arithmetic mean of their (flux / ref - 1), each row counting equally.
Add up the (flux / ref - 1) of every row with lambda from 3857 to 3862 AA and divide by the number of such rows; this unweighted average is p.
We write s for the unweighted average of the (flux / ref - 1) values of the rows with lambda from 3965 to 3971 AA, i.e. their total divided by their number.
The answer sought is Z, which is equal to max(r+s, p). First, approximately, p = -0.13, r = 0.09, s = -0.76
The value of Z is -0.13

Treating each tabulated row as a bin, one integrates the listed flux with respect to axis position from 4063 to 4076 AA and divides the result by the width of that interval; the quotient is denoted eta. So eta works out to 9.3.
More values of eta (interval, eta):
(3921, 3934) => 5.5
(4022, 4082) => 9.4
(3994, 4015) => 9.4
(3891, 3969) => 7.1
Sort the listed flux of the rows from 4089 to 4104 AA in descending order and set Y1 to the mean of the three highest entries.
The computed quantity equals 10.3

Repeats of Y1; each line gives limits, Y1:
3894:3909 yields 9.0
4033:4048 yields 9.8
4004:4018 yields 10.3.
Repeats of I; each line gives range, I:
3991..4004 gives 9.3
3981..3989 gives 8.8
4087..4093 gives 10.4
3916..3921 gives 8.5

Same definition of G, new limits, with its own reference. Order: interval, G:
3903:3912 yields 3906.12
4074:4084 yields 4077.05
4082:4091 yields 4084.56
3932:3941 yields 3933.20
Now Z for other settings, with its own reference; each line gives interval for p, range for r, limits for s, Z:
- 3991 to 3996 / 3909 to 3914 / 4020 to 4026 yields 0.06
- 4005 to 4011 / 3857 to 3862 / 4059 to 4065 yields 0.03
